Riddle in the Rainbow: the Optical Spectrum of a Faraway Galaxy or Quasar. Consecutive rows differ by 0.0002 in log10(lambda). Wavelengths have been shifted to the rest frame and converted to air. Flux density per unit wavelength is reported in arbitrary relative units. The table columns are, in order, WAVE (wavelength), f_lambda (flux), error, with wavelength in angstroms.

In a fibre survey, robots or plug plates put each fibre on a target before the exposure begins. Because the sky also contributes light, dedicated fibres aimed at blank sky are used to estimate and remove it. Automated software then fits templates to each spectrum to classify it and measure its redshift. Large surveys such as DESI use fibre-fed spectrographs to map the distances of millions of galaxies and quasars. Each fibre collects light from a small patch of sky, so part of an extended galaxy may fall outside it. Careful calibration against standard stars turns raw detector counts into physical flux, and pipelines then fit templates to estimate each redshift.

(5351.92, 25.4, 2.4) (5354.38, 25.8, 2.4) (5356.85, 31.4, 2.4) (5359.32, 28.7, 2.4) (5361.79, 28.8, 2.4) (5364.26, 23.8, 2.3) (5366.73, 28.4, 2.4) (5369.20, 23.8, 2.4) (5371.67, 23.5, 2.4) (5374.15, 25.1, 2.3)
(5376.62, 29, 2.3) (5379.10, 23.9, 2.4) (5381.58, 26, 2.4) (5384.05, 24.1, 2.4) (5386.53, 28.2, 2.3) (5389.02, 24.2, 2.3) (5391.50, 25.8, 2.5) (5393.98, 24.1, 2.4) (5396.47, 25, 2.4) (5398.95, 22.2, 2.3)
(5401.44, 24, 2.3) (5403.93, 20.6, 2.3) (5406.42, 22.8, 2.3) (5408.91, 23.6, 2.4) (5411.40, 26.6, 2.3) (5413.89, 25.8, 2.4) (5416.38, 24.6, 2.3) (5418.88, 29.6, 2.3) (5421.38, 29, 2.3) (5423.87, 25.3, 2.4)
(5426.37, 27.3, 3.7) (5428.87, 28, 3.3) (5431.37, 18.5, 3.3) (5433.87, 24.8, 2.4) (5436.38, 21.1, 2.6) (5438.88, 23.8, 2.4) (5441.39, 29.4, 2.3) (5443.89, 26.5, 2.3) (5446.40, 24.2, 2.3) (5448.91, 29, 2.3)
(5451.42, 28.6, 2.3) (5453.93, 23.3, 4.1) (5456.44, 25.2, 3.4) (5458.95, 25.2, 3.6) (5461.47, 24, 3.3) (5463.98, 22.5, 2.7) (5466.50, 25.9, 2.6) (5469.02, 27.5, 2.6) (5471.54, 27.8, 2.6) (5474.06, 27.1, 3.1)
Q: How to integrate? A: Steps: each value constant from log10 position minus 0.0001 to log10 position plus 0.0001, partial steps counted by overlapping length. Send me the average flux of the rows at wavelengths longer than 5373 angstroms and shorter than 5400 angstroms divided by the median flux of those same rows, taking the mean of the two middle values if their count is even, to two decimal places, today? 1.01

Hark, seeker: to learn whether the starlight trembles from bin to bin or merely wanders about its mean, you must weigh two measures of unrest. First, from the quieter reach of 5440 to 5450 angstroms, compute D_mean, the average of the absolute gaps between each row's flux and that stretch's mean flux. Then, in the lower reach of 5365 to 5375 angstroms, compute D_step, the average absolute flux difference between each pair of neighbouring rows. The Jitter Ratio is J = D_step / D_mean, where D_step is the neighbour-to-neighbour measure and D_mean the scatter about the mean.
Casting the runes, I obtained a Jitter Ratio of 1.1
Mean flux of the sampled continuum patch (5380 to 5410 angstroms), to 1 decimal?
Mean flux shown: 24.2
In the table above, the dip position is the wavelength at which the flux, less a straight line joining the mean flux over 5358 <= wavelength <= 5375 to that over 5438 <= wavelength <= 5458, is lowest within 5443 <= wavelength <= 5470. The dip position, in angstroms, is 5463.98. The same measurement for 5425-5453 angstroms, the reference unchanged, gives 5431.37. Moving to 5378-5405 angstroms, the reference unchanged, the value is 5403.93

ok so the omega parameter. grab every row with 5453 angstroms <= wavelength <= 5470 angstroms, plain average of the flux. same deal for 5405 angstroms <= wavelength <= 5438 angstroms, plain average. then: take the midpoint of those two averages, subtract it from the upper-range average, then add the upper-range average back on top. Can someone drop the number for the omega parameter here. 24.6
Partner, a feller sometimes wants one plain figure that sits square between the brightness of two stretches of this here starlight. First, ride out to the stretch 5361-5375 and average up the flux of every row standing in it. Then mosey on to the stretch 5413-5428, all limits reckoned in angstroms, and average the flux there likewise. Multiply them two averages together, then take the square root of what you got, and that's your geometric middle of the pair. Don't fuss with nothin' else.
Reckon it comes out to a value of 26.2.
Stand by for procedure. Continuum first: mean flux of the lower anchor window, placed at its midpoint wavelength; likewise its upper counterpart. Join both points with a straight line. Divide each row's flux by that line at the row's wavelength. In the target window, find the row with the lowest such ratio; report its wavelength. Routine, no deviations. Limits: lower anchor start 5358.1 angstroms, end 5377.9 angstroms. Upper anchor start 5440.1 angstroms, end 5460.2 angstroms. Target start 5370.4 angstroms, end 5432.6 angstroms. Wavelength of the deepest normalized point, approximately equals 5431.37 angstroms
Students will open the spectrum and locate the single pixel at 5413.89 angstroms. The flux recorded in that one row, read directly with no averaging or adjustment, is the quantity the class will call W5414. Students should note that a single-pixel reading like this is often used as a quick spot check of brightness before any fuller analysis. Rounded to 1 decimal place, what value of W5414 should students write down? 25.8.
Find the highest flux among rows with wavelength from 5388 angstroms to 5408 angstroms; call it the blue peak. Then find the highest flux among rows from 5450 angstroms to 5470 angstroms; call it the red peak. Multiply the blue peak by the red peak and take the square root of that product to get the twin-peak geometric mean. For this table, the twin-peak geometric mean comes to 27.2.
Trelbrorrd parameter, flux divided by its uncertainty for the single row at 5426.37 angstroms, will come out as 7.4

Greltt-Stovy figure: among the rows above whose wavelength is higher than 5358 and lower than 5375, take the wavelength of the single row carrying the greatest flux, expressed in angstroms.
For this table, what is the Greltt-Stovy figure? 5361.79 angstroms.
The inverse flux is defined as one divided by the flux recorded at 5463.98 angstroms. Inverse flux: 0.0444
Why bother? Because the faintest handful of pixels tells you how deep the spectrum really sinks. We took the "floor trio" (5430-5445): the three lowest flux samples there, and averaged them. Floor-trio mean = 21.1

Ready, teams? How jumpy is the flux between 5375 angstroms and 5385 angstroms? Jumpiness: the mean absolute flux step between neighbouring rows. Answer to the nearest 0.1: 3.0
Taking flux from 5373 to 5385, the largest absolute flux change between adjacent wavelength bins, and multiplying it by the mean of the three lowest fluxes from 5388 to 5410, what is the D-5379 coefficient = 112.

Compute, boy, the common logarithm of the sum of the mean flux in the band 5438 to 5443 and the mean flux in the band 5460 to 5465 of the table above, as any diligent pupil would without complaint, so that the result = 1.70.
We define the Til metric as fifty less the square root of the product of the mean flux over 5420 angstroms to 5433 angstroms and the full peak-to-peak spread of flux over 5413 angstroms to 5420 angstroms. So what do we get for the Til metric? 38.7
